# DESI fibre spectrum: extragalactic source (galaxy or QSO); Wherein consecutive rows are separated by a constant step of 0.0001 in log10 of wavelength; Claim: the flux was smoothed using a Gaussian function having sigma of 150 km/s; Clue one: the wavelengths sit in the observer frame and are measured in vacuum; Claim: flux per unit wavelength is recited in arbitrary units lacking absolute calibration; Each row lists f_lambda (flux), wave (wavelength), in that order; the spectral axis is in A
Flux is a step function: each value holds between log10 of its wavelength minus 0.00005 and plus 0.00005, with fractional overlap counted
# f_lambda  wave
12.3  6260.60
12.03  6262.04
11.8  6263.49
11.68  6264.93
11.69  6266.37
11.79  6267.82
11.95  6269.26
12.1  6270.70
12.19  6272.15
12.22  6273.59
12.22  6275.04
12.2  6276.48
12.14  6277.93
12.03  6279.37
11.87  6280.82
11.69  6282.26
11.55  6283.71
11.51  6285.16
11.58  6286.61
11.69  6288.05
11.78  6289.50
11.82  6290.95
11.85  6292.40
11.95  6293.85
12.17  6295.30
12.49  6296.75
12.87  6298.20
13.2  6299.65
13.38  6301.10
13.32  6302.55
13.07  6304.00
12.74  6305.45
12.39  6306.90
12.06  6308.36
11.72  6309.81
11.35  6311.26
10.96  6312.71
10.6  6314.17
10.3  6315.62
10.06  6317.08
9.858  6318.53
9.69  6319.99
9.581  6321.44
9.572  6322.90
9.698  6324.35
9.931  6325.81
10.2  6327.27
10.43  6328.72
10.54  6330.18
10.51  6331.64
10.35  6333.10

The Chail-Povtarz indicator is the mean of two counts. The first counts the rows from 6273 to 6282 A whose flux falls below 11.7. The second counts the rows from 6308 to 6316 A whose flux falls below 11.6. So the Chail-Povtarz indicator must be 2.0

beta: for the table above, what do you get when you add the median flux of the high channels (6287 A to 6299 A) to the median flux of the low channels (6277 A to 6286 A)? 23.7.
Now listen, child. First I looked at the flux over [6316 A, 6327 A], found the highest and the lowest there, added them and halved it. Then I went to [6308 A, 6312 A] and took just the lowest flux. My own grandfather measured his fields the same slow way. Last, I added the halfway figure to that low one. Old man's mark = 21.2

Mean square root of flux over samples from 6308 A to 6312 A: 3.42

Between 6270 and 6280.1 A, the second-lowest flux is 12.1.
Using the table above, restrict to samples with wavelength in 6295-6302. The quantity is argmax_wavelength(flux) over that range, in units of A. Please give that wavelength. 6301.10 A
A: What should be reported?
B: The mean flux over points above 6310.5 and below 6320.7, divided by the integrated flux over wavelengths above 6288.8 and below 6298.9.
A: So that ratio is 0.085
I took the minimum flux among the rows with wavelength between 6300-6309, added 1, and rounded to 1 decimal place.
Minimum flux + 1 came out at 13.1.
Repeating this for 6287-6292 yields 12.7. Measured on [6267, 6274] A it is 12.8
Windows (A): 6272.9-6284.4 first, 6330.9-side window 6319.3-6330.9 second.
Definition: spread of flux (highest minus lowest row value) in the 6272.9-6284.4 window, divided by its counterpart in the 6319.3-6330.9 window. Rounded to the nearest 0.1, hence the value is 0.7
